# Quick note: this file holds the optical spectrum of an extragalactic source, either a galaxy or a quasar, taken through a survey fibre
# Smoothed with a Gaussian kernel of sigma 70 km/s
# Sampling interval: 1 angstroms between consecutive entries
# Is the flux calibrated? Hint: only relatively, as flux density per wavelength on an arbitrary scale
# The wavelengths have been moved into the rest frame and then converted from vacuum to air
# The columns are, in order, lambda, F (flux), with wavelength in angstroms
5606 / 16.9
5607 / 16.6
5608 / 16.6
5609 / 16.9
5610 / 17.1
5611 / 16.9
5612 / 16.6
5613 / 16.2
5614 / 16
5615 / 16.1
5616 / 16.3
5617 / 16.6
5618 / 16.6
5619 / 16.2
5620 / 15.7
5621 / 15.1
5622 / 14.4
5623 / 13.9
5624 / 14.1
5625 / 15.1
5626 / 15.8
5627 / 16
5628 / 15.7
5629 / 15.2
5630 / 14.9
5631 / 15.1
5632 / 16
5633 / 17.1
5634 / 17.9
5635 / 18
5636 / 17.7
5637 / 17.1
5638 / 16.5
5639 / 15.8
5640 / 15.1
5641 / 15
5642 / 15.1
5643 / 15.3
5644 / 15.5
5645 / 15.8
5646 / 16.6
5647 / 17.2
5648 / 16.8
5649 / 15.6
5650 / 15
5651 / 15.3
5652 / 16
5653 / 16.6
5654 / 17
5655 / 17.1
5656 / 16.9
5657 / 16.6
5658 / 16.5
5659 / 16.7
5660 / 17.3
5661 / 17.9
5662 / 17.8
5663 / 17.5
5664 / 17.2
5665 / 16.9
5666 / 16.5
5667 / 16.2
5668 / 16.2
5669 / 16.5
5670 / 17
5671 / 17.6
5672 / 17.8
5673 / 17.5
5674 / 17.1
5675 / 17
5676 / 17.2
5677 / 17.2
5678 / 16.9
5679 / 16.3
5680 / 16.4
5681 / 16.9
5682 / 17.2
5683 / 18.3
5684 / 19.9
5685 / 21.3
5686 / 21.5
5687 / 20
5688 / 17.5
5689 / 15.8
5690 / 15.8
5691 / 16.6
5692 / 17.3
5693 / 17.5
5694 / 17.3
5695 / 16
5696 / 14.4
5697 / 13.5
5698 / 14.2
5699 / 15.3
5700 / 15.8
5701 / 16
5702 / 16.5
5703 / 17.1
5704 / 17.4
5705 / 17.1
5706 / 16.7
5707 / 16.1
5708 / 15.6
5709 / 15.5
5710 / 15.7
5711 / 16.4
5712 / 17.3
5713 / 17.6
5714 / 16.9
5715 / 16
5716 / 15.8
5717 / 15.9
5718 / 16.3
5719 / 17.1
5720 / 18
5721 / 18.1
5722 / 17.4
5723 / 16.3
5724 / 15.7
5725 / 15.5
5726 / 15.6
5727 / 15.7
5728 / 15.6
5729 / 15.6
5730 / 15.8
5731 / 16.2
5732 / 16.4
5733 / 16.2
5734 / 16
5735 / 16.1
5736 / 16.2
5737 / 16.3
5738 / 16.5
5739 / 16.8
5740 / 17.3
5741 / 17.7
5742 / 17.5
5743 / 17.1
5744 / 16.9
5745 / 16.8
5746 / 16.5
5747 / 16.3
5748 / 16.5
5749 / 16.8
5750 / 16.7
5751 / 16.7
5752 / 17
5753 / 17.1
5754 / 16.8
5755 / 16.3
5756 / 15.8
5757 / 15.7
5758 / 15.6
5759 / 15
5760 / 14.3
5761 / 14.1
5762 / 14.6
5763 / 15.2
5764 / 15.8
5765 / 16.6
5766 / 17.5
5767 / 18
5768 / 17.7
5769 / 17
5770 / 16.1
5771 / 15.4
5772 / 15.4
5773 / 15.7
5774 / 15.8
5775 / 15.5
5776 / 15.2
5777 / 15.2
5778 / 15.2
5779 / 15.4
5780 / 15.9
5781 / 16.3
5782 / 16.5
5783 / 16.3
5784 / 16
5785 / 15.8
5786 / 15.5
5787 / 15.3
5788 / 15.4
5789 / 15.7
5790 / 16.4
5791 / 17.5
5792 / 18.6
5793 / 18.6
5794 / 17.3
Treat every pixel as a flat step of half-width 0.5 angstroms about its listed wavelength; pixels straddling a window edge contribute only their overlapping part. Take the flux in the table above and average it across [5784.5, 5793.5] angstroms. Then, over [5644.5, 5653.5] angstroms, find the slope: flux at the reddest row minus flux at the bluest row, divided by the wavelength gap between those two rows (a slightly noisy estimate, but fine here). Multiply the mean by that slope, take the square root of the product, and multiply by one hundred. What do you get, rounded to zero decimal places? 129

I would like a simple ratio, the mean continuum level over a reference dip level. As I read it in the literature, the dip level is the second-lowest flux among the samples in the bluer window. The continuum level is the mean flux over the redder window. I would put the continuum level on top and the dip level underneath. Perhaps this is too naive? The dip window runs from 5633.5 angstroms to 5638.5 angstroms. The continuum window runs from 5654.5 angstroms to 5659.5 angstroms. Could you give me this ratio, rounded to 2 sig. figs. 0.98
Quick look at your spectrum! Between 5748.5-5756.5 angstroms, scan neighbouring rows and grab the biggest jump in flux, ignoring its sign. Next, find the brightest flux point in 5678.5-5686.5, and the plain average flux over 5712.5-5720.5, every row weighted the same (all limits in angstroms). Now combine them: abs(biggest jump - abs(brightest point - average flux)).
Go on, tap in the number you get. 4.3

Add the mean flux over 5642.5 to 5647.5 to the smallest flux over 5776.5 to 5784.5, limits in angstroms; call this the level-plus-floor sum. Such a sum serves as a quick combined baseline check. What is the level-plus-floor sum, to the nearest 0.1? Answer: 31.3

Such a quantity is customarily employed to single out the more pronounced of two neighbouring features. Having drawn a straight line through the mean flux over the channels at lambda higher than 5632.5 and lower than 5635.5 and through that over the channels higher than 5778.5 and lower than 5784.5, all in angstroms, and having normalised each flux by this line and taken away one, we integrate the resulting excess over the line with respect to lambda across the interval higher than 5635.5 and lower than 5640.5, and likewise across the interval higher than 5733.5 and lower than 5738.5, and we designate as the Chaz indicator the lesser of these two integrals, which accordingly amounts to -0.34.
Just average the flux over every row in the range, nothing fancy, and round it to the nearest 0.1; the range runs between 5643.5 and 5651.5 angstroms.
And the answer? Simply 16.0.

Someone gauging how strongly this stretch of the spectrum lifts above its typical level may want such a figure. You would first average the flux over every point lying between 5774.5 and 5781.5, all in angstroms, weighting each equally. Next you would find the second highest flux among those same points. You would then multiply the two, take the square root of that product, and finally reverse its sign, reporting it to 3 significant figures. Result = -15.7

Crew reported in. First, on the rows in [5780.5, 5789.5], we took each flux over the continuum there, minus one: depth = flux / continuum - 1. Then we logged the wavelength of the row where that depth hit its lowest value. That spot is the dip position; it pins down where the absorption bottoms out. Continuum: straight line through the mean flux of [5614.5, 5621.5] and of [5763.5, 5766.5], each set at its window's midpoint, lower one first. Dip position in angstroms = 5787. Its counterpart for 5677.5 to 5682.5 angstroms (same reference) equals 5679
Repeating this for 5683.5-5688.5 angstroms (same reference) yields 5688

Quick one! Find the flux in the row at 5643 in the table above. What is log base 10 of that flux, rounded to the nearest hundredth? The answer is 1.18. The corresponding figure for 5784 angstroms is 1.20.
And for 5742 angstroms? 1.24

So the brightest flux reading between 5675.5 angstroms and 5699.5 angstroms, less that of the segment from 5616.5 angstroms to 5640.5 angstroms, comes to 3.5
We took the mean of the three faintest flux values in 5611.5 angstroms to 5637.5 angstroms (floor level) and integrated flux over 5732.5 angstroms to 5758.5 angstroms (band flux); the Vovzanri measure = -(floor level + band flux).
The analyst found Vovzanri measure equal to -445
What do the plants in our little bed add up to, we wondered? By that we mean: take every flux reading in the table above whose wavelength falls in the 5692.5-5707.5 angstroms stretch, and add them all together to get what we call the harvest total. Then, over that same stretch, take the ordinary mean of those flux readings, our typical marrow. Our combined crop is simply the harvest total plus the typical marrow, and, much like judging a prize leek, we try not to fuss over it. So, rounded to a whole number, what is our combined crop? 257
